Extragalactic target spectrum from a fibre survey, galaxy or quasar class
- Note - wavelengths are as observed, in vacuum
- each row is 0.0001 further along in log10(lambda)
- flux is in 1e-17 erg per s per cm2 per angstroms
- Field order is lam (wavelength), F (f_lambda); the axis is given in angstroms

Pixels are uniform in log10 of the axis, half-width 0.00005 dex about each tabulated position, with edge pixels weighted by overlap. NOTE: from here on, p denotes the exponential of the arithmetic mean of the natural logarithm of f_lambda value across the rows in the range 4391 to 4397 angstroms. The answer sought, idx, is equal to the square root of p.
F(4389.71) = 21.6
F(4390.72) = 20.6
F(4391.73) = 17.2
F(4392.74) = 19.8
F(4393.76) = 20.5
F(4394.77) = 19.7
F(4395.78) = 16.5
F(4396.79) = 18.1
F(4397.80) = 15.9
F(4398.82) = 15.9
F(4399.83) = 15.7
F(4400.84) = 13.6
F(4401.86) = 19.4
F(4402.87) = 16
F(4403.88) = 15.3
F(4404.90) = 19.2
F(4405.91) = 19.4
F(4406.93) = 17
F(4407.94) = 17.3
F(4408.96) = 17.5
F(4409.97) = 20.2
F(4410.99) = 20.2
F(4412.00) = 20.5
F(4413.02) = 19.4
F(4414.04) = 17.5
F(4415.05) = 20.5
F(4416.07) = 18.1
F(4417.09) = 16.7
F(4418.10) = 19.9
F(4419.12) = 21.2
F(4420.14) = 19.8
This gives 4.31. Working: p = 18.6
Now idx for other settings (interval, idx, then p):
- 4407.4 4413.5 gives 4.37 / 19.1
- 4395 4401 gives 3.99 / 15.9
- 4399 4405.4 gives 4.05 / 16.4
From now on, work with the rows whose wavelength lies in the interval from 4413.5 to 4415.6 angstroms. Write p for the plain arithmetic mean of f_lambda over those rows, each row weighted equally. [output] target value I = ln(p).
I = 2.94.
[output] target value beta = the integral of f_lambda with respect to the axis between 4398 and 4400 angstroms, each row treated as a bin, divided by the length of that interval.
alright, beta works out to 15.8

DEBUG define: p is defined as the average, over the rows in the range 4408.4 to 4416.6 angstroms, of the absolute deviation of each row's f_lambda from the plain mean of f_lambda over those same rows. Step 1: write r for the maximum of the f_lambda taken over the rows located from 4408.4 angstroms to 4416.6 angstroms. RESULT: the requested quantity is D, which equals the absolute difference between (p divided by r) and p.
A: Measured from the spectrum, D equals 1.10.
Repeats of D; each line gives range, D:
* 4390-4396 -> 1.40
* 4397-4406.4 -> 1.66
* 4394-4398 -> 1.28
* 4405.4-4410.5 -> 1.16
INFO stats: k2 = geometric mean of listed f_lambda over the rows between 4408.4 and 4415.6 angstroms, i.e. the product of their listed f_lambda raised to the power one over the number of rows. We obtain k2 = 19.4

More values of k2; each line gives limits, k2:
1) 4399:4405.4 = 16.4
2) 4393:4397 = 18.6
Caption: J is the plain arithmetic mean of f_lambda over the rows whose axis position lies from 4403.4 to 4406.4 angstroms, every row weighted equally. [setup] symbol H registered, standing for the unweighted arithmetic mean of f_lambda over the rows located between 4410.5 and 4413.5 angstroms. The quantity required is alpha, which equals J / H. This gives 0.90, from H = 20.0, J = 18.0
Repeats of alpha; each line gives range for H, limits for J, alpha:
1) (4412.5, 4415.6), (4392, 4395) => 1.05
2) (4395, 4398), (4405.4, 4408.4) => 1.06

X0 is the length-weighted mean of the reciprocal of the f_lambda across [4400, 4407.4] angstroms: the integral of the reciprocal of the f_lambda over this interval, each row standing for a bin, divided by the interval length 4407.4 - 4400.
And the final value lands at 0.060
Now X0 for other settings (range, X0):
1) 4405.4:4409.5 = 0.056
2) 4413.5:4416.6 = 0.054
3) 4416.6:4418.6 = 0.055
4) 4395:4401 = 0.062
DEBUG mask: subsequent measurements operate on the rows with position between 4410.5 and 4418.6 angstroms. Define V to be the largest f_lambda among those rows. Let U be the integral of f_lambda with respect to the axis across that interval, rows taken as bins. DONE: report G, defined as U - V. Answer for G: 134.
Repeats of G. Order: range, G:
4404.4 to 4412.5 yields 133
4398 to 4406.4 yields 121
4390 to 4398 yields 129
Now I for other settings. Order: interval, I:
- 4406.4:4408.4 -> 2.84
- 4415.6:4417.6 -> 2.86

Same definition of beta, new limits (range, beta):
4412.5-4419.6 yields 19.0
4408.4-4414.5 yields 19.2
